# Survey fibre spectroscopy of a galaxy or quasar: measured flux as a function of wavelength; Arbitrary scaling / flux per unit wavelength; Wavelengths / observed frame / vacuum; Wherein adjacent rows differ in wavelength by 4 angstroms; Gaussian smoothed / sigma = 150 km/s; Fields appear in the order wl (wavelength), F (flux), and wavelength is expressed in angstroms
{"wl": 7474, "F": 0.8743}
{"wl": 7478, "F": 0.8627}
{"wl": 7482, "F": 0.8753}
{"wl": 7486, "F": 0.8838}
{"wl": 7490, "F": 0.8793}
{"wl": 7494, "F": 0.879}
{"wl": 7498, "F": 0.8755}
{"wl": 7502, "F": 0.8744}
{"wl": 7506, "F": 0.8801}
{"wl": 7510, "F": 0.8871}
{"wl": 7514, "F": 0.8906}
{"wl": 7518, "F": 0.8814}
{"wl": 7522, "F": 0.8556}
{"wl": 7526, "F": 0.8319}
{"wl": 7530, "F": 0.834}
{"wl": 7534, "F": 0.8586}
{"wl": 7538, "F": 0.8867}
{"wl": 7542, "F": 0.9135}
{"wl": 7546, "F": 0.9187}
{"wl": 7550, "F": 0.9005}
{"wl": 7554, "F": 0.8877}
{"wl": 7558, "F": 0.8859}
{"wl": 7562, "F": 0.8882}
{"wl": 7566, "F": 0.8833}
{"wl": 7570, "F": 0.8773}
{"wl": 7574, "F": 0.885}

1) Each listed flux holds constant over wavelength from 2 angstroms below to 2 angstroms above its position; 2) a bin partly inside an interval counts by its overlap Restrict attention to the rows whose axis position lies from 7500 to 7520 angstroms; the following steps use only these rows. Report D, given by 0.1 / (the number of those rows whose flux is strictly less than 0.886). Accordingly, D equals 0.03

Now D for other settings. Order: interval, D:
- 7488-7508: 0.02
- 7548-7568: 0.05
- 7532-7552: 0.10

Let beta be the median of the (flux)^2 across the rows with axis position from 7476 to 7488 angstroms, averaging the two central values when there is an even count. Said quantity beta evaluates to 0.766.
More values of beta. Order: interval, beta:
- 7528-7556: 0.788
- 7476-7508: 0.770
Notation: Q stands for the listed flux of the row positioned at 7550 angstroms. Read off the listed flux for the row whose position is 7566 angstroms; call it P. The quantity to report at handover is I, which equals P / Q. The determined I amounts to 0.98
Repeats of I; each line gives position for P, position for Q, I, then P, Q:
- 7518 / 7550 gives 0.98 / 0.8814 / 0.9005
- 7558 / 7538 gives 1.00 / 0.8859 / 0.8867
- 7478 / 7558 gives 0.97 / 0.8627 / 0.8859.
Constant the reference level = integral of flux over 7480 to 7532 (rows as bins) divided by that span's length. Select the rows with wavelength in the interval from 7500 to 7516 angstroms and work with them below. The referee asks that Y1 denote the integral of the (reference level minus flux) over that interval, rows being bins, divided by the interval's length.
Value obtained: -0.012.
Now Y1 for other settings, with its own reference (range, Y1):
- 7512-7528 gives 0.007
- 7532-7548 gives -0.023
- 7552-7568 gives -0.015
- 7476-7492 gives -0.004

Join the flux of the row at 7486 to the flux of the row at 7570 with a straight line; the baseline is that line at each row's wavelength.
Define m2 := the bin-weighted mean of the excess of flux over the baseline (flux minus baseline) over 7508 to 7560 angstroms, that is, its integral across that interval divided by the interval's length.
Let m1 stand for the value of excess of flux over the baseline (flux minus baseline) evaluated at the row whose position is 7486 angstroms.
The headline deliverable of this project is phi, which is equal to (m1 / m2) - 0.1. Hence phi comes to -0.1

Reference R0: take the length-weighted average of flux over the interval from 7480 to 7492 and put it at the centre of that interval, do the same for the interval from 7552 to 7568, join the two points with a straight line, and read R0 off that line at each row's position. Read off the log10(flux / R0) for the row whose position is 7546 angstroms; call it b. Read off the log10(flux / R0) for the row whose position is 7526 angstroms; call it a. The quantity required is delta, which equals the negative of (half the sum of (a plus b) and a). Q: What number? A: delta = 0.018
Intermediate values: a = -0.026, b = 0.016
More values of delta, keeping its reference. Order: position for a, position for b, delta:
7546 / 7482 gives -0.015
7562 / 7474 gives 0.000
